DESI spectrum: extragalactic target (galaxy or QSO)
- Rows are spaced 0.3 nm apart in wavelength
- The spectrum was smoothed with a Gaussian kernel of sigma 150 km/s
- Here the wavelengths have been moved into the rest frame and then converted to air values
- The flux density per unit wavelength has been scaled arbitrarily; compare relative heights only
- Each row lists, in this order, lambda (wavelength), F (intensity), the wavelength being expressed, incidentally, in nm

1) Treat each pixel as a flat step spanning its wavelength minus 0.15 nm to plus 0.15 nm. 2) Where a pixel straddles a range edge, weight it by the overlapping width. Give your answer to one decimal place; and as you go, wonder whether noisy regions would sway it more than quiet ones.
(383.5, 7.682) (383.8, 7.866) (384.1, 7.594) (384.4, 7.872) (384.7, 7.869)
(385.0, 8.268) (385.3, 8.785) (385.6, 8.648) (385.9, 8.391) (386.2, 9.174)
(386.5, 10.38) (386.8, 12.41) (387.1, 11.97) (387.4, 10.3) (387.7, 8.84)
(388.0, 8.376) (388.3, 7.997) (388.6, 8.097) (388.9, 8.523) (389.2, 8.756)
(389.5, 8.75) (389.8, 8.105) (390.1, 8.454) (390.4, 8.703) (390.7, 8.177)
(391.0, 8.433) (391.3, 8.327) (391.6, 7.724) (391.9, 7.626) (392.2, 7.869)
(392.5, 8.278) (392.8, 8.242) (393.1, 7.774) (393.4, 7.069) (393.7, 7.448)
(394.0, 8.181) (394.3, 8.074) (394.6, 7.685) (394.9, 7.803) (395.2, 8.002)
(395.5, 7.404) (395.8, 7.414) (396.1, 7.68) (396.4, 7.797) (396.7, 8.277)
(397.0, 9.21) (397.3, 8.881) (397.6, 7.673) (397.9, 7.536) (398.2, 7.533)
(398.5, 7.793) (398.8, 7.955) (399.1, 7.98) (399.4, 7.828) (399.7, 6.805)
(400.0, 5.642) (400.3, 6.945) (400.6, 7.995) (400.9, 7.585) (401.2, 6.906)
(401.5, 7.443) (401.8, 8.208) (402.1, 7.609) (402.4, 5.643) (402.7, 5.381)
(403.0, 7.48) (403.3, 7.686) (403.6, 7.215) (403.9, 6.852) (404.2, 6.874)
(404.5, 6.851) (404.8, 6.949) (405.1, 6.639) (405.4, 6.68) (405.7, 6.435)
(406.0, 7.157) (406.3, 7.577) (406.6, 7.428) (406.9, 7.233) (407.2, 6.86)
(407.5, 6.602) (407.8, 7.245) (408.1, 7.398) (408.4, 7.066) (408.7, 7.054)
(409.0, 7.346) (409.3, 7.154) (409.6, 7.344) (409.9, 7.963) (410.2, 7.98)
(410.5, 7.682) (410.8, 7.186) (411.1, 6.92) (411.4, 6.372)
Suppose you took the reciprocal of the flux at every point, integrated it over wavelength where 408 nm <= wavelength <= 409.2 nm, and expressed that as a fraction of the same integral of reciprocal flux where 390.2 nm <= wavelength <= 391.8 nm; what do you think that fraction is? 0.9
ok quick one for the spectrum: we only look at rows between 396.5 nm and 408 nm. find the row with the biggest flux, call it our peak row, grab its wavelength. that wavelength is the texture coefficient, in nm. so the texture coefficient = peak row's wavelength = 397.0 nm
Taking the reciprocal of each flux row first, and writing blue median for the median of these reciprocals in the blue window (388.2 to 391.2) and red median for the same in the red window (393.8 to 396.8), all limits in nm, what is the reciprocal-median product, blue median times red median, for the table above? 0.0152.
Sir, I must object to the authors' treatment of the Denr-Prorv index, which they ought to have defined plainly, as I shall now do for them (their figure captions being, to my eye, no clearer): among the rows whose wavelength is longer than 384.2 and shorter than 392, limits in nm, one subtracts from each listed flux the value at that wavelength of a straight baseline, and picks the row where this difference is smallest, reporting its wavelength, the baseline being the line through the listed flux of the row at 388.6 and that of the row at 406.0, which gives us 384.4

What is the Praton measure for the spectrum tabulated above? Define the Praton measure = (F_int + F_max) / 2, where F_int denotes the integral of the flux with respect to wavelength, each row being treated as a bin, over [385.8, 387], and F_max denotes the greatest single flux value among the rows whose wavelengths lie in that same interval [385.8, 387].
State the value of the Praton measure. 12.3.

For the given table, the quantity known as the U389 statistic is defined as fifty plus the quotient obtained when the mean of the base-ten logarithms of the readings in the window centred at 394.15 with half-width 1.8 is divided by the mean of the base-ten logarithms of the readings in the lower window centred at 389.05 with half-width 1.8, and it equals 50.95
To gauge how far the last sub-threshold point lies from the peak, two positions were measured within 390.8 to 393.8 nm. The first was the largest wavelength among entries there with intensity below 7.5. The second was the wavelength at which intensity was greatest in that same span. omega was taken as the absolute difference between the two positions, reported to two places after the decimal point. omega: 2.70 nm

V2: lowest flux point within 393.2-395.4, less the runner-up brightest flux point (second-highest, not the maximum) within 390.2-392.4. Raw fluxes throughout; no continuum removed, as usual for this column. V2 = -1.4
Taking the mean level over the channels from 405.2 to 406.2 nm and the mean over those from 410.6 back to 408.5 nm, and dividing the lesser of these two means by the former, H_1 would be 1.00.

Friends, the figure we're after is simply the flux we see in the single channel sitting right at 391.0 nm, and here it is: 8.433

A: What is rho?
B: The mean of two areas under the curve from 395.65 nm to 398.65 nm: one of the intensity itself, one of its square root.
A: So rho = 16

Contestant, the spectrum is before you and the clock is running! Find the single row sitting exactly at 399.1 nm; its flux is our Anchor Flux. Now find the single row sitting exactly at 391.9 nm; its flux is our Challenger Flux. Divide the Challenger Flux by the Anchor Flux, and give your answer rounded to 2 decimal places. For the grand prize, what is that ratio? 0.96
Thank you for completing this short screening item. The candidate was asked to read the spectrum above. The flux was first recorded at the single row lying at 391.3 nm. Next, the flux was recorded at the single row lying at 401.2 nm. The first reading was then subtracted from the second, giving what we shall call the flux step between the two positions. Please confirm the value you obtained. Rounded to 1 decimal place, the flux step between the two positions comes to -1.4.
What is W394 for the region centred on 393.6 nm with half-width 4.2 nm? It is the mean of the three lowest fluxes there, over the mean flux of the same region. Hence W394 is 0.908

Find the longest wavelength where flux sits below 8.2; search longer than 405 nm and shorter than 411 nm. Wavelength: 410.8 nm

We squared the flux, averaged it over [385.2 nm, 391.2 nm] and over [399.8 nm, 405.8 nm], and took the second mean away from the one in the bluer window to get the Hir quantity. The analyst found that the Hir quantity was 35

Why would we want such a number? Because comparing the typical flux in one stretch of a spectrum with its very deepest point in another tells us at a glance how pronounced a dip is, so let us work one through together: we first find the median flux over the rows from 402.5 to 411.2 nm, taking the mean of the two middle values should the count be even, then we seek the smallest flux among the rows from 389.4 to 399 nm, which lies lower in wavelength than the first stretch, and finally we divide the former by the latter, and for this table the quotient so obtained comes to 1.01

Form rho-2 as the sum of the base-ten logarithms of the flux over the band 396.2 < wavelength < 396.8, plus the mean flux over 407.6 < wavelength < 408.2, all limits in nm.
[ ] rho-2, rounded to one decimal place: 9.1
